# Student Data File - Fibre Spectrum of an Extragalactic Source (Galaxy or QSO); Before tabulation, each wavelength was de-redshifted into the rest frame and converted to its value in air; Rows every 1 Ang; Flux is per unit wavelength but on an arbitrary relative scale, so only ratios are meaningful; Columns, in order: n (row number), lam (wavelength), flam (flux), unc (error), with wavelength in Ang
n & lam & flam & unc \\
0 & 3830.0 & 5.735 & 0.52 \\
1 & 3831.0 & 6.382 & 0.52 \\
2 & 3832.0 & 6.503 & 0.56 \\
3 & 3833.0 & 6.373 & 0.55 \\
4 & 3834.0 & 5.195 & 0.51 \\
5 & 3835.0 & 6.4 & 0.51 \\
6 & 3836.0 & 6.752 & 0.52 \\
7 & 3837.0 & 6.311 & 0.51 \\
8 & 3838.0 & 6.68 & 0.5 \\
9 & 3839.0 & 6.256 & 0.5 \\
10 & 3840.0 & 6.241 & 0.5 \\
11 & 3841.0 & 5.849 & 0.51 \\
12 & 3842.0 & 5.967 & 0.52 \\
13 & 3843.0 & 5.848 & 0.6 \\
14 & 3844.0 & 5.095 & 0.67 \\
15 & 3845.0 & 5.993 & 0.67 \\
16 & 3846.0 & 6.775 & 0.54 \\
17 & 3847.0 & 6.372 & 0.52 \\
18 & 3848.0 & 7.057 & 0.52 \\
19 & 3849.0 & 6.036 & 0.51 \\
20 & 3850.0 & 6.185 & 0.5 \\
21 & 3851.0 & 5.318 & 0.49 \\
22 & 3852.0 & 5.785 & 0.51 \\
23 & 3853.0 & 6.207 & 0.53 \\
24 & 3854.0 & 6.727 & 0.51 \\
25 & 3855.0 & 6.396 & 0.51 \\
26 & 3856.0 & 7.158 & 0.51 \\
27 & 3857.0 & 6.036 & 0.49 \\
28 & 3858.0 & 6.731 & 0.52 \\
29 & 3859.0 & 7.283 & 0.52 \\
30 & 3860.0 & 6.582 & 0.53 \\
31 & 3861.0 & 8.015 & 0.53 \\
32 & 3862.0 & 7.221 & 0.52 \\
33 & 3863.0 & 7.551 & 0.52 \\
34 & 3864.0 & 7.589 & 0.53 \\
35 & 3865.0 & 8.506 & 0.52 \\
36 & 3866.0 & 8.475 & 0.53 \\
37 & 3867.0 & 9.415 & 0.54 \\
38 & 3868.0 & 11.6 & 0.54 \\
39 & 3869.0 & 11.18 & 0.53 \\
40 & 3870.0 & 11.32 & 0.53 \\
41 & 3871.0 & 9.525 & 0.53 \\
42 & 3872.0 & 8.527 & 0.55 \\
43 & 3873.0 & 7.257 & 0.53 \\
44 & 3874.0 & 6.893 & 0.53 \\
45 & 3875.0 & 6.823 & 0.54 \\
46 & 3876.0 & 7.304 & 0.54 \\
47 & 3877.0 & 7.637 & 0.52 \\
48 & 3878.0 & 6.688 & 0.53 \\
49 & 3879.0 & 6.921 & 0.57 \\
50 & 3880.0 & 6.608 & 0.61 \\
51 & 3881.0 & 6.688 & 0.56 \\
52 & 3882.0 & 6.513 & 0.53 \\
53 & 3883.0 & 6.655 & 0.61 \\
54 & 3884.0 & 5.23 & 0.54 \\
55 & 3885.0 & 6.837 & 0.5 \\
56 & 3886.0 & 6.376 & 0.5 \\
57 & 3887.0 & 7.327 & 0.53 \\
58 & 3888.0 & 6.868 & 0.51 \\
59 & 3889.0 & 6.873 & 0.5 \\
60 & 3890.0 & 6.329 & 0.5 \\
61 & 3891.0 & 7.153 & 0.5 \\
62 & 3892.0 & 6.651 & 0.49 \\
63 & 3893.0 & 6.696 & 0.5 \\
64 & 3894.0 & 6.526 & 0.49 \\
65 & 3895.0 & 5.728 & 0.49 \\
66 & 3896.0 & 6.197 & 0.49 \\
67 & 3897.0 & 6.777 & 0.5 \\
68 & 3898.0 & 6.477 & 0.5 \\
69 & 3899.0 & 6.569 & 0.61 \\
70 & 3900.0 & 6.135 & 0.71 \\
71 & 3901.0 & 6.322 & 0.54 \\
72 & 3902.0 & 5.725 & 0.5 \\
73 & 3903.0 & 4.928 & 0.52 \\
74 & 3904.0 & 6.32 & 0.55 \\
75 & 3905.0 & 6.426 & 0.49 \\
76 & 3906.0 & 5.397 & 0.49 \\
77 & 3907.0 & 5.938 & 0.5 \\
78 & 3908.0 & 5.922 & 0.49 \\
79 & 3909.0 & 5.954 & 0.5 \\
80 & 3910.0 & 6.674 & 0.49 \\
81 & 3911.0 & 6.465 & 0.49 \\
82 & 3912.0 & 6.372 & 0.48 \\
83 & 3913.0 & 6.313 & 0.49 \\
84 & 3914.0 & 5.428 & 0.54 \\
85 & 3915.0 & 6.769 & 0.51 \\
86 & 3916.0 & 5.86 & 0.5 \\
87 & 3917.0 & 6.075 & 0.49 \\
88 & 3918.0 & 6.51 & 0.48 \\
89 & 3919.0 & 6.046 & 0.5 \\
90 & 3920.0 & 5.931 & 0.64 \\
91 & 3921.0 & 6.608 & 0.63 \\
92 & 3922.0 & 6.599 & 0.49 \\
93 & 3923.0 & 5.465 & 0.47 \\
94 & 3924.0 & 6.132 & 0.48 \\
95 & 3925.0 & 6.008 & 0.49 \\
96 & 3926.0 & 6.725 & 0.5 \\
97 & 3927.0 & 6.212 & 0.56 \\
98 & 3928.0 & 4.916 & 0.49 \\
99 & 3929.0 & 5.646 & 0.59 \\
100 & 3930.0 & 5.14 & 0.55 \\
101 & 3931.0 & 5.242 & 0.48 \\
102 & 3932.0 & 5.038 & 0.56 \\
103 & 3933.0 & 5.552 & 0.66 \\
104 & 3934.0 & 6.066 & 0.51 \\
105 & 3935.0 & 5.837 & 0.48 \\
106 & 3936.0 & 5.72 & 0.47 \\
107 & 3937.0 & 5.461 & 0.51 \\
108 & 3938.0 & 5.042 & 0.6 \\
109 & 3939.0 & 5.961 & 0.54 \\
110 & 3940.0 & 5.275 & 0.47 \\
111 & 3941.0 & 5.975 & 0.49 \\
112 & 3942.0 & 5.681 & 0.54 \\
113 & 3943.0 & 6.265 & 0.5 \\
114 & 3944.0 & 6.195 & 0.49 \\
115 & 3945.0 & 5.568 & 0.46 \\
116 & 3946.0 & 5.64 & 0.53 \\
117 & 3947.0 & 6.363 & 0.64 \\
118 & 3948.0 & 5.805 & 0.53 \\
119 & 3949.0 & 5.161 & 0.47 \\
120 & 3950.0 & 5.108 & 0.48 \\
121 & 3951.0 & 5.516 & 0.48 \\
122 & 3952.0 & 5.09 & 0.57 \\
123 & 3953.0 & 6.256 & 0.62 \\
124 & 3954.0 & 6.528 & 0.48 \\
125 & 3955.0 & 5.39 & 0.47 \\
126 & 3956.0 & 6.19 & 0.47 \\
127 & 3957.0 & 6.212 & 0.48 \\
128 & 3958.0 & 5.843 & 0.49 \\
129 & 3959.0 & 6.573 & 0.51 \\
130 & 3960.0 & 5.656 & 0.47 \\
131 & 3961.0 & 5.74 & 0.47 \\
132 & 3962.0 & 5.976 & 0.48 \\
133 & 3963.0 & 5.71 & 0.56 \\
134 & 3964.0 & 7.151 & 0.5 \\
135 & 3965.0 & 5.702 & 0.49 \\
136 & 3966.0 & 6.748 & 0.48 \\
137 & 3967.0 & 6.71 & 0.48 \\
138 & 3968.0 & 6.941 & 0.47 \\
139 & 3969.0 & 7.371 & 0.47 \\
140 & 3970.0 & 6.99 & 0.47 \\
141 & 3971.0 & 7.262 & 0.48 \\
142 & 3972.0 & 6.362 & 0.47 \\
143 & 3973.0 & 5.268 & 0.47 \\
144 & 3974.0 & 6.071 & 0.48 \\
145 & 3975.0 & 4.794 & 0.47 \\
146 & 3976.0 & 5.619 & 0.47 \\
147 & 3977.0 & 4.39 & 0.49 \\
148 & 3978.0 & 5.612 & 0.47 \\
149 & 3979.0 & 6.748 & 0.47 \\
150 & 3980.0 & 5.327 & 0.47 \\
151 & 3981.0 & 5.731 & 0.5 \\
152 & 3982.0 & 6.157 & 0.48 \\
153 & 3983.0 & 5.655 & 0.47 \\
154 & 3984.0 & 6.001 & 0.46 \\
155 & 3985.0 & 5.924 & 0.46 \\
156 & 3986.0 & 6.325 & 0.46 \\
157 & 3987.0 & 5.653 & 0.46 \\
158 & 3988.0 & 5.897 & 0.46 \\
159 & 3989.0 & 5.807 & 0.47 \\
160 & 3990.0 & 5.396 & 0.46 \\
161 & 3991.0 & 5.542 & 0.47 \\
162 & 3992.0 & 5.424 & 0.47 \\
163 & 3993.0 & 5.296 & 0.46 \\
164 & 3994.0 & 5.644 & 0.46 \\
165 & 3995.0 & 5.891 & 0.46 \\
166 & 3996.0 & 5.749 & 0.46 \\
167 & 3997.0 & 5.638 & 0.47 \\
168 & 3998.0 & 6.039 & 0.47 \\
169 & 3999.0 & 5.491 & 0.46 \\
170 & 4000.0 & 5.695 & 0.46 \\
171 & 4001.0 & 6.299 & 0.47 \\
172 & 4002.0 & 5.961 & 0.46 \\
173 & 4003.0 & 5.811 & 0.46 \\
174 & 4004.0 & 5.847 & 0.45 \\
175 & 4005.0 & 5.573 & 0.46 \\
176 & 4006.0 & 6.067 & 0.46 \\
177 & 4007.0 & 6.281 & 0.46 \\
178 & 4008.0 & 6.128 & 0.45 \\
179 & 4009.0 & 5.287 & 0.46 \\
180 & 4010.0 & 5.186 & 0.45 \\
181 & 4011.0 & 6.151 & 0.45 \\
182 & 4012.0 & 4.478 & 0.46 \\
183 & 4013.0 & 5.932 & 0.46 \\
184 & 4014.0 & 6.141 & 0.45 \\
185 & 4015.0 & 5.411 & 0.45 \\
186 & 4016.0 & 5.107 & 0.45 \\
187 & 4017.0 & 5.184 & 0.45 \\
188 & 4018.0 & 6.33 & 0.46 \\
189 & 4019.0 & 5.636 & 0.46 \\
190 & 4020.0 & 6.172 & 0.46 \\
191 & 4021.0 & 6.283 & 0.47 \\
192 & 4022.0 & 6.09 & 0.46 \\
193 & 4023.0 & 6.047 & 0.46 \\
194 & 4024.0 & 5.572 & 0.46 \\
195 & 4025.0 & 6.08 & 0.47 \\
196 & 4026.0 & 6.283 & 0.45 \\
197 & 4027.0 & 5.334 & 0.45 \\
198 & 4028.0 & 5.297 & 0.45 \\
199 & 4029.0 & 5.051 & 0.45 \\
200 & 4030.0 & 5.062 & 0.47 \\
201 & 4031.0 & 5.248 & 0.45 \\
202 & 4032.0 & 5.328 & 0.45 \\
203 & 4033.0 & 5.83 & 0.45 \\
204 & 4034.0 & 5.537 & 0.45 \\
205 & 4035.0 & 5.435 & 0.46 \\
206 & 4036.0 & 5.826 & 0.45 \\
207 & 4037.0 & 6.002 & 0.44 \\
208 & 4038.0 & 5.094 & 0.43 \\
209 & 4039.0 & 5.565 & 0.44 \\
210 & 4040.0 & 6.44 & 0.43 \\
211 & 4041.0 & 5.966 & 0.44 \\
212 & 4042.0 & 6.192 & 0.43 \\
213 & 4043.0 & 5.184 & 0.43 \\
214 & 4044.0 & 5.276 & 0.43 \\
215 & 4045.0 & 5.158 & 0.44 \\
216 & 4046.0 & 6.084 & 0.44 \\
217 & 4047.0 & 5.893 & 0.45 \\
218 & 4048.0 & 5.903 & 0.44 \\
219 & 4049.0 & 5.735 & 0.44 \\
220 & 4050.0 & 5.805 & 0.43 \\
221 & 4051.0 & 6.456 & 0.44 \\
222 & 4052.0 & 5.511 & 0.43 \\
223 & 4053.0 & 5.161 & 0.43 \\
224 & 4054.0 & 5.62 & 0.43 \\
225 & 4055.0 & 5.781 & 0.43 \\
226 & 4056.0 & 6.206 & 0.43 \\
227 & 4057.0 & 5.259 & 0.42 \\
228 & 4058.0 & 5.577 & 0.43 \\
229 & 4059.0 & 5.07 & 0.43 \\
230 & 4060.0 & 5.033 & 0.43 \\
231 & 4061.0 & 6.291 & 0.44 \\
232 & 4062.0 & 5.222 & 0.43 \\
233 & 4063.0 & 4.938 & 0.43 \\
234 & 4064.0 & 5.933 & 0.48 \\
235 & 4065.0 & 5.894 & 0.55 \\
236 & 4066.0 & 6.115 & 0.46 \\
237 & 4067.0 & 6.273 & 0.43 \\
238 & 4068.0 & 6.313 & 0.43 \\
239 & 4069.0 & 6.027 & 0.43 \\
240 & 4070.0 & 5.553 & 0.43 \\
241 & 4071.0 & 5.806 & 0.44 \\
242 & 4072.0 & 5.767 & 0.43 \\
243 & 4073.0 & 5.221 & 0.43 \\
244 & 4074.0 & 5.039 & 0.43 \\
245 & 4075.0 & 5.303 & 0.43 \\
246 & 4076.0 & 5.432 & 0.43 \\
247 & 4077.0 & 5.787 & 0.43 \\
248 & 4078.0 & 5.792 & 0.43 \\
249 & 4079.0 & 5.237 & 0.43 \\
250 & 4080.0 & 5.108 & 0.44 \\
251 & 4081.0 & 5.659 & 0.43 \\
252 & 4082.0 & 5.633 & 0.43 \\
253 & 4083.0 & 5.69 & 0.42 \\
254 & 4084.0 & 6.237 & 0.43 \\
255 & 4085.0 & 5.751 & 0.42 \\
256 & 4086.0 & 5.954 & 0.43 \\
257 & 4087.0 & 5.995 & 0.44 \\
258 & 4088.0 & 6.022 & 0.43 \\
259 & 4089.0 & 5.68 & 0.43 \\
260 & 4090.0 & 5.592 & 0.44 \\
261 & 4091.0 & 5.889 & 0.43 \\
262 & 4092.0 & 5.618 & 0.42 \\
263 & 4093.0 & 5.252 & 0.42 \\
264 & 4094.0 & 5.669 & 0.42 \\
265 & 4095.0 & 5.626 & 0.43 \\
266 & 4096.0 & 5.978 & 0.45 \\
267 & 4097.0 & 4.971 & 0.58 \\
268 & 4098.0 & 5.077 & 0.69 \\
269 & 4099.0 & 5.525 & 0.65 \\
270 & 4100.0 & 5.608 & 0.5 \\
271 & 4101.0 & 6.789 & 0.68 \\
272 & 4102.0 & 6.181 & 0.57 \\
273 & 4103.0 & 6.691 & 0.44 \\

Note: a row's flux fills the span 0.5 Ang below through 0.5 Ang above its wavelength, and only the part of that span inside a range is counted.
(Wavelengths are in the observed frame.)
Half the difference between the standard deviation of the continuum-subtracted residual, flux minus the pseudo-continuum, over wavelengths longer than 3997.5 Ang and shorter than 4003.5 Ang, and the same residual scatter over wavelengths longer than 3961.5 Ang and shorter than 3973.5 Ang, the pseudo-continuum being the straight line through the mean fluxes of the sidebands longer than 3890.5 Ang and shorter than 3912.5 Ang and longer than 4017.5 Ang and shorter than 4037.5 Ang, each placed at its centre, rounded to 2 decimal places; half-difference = -0.21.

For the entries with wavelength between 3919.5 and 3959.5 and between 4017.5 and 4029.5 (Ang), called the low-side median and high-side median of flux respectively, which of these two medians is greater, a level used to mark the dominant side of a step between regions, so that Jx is 6.06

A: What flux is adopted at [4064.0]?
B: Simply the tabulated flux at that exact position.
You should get 5.933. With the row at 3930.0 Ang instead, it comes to 5.14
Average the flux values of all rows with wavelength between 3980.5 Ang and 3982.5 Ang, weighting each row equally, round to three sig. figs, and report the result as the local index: 5.94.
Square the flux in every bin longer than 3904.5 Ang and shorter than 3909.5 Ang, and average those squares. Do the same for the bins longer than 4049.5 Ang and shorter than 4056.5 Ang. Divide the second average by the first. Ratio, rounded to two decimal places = 0.96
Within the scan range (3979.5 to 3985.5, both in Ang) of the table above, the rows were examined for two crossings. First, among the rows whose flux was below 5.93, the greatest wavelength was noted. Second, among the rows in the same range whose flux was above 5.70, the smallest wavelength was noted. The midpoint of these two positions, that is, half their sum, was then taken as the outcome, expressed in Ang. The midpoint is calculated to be 3983.0 Ang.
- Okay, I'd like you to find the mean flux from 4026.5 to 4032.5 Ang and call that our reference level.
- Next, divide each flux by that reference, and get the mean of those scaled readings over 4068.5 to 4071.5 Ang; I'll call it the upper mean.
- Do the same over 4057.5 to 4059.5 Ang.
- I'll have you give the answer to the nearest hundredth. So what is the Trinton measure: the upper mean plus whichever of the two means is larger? 2.22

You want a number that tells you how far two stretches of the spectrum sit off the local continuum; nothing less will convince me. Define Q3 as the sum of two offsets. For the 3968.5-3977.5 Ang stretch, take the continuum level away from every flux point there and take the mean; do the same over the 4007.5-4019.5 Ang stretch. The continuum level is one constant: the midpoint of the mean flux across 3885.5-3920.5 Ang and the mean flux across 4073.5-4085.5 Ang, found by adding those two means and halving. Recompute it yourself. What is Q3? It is -0.2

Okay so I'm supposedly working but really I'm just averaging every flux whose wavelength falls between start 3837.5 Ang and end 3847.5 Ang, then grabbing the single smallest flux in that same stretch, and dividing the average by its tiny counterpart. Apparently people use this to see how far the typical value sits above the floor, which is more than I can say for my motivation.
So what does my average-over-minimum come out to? 1.20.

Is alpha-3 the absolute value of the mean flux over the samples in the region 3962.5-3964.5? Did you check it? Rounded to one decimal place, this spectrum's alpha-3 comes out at 6.4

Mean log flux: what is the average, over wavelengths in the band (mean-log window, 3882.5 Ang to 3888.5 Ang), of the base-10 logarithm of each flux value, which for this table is 0.814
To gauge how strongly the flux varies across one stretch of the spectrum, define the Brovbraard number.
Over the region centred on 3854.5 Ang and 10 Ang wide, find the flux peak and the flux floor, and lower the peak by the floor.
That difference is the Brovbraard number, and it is 2.0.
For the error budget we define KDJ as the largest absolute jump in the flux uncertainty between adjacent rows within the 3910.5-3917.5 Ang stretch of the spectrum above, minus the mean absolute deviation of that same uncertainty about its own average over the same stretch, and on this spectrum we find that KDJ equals 0.036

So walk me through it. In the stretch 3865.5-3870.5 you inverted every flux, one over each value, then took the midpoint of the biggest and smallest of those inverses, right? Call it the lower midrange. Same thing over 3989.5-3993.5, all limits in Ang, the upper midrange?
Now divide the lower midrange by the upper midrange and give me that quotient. 0.553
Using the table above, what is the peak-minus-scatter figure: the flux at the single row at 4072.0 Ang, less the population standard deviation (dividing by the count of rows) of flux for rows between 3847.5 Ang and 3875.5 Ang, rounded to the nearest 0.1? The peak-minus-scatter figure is 4.1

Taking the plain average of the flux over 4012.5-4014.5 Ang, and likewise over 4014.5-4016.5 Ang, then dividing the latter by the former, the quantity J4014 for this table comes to 0.87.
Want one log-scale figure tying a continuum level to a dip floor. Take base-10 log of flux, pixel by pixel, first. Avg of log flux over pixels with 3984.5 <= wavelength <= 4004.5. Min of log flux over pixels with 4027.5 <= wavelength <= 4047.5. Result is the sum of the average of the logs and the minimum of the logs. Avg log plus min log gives 1.46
